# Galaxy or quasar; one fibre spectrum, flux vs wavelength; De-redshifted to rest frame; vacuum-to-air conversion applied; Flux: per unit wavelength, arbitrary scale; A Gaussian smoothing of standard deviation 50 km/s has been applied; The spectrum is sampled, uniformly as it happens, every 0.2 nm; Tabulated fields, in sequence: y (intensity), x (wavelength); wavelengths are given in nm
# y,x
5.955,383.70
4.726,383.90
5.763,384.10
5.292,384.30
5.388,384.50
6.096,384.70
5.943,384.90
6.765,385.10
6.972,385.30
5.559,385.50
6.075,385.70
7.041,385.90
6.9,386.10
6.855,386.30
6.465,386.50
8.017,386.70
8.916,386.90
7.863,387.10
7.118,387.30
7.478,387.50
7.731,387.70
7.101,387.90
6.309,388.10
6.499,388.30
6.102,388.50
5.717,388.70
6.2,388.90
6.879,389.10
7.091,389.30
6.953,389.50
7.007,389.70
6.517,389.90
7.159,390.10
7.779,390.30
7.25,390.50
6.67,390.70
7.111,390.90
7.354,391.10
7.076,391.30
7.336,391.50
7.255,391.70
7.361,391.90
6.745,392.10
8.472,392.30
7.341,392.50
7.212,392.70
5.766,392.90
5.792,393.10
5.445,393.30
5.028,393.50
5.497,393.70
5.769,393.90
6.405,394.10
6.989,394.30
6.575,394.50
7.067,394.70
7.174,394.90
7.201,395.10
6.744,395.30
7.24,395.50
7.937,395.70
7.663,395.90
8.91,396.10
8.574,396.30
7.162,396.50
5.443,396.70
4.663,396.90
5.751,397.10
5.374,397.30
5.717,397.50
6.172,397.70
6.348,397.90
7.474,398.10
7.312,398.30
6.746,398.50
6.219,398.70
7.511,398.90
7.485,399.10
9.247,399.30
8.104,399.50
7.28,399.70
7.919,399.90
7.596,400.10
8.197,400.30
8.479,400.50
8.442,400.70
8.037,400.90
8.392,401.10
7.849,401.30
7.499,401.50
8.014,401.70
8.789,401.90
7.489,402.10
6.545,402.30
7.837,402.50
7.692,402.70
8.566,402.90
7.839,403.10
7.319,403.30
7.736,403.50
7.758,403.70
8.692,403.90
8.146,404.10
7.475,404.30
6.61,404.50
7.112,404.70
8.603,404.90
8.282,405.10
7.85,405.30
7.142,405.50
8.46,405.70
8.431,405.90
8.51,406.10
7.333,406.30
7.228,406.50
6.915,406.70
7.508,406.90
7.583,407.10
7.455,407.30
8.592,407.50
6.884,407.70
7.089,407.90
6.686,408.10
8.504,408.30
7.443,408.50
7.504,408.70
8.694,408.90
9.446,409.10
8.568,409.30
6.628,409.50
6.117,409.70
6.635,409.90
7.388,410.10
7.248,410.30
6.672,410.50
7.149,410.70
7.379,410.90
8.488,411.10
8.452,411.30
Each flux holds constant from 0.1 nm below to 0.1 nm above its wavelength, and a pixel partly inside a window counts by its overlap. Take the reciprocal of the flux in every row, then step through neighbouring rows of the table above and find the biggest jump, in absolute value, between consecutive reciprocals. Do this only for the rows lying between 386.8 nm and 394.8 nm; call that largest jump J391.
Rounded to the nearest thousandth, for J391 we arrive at 0.035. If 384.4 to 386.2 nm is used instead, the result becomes 0.036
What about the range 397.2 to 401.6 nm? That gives 0.028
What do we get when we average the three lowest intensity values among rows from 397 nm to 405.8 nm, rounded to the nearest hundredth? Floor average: 5.61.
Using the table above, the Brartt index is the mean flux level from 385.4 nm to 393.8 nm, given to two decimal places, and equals 6.86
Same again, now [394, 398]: 6.76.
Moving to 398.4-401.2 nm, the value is 7.83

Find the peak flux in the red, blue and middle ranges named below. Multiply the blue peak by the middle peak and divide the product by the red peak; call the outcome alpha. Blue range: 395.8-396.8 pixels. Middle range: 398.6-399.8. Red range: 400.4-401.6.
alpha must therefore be 9.72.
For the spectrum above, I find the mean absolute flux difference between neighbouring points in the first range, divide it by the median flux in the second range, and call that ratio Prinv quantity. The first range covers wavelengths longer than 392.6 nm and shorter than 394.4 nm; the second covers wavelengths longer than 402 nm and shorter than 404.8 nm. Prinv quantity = 0.068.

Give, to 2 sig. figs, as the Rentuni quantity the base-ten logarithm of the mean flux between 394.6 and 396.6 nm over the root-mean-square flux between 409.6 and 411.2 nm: 0.024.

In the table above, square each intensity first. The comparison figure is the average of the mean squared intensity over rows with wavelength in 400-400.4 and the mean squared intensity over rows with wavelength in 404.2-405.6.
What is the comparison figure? 60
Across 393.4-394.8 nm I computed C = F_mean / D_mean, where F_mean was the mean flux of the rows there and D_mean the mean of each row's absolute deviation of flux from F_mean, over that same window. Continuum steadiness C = 9.5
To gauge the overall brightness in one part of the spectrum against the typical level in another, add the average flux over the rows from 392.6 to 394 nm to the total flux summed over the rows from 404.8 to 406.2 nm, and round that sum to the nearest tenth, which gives 63.1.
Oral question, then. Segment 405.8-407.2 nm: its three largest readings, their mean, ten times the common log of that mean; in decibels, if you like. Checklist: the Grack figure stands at 9.1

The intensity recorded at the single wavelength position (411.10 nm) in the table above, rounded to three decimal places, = 8.488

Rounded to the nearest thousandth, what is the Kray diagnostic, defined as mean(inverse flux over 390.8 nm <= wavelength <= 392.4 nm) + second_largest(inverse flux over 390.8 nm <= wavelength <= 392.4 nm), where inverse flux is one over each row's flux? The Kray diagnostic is 0.278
